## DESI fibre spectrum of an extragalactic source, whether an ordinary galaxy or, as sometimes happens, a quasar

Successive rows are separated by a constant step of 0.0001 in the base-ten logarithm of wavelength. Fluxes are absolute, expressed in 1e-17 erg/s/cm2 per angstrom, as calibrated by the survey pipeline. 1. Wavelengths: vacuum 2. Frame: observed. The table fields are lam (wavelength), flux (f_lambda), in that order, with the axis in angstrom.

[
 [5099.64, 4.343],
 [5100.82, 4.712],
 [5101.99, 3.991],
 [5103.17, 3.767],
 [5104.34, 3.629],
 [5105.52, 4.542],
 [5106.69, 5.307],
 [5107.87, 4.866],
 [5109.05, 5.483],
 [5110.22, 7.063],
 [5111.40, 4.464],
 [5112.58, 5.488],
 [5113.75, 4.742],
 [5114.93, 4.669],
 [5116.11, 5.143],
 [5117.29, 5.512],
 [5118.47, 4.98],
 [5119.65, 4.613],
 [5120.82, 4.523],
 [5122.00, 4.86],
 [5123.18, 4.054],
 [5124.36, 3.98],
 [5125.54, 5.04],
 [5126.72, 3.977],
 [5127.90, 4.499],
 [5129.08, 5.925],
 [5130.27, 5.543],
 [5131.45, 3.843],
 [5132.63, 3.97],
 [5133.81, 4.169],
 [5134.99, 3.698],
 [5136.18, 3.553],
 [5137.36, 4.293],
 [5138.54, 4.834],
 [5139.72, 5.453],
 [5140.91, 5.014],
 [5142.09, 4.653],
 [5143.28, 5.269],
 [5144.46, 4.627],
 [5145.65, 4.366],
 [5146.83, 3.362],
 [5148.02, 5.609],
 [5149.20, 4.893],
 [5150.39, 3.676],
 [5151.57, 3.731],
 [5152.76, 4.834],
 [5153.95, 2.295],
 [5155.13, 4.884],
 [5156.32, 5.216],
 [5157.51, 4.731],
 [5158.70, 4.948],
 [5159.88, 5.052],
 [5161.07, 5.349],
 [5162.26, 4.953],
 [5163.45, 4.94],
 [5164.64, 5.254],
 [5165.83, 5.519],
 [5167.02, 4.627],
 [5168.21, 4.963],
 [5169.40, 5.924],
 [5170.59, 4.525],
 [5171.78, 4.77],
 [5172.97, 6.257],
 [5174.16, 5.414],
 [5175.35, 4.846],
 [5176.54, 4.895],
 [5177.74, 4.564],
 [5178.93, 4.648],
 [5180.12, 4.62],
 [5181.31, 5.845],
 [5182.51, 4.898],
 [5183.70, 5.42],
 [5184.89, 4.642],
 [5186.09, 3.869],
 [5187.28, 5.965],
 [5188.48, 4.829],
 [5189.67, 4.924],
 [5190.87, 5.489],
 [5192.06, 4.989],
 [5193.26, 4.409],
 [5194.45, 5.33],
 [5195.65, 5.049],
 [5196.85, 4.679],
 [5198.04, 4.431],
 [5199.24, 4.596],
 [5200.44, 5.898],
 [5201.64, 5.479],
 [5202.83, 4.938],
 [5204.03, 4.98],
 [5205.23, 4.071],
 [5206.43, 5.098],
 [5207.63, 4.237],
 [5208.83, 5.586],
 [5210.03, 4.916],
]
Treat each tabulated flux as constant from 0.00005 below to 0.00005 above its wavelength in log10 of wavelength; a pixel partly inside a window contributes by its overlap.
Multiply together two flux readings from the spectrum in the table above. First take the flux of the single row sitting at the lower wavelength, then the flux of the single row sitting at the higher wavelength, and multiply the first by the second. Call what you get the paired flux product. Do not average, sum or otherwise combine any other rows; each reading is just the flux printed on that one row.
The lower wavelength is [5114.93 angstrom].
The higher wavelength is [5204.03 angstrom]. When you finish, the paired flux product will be 23.3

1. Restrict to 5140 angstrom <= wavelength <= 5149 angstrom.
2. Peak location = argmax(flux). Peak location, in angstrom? 5148.02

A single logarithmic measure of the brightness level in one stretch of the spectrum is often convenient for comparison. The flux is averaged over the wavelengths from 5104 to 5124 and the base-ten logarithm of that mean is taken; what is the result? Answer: 0.694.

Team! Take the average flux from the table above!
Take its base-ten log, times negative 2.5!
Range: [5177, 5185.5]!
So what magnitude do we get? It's -1.74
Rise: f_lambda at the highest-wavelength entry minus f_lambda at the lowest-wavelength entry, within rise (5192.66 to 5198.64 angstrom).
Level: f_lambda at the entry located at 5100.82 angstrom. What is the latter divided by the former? 214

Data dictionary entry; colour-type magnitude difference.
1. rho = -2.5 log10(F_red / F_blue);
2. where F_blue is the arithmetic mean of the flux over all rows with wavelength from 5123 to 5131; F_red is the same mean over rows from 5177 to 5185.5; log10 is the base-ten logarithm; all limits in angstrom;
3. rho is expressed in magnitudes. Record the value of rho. -0.05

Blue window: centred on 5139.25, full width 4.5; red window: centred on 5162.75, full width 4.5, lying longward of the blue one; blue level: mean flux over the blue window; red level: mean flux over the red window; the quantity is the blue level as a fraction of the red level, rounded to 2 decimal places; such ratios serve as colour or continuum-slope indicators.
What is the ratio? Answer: 0.96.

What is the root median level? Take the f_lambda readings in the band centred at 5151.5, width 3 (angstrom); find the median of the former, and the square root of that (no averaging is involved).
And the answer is 1.93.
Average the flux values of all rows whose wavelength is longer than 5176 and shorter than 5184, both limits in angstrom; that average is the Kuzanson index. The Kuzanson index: 5.0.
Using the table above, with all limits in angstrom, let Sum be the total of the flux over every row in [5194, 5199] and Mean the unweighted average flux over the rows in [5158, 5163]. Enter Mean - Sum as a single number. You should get -14.4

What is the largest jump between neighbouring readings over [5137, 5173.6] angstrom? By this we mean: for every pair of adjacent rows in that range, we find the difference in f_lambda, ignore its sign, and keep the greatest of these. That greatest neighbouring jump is 2.6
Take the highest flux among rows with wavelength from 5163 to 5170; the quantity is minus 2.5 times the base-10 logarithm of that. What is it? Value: -1.93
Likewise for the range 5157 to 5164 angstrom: -1.82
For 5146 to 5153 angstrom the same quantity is -1.87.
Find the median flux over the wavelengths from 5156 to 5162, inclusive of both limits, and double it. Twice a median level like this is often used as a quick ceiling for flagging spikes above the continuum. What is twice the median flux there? 10.1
